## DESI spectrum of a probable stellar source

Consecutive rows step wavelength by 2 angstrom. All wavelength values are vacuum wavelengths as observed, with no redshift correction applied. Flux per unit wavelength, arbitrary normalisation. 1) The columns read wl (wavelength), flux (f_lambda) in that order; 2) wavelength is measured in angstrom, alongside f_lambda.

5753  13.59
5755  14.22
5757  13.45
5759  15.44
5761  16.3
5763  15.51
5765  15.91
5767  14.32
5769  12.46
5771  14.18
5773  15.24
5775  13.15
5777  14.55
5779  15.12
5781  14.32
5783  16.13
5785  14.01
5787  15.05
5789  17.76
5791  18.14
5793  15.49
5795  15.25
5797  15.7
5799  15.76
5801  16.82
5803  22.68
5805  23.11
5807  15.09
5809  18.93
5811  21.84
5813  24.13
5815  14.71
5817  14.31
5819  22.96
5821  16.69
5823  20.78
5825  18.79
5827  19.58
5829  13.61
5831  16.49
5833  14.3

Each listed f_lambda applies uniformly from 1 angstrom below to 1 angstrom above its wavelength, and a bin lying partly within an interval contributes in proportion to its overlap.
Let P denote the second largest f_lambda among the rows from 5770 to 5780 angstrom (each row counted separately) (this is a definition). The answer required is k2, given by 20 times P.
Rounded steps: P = 15.12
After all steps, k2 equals 302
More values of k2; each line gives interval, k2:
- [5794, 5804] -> 336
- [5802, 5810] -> 454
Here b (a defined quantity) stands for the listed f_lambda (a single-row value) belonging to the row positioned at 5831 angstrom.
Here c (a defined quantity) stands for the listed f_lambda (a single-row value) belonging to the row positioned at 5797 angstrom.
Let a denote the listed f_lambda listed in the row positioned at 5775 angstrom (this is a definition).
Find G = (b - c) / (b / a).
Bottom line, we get 0.6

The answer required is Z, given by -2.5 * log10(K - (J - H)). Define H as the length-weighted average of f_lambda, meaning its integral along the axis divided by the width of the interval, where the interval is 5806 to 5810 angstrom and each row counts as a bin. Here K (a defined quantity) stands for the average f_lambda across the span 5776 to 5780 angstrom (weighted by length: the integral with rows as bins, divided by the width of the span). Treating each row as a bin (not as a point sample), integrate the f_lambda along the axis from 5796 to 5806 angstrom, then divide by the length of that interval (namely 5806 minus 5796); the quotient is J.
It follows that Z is -2.79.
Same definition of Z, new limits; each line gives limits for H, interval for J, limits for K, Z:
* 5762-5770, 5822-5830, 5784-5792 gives -2.75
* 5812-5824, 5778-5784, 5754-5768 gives -3.18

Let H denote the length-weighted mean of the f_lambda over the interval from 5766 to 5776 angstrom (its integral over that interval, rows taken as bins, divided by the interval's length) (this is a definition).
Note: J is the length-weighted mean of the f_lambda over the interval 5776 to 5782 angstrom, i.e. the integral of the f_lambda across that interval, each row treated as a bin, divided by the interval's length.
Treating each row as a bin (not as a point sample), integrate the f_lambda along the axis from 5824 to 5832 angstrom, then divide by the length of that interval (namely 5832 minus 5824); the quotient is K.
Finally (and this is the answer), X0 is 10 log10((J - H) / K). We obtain -13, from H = 13.9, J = 14.7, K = 17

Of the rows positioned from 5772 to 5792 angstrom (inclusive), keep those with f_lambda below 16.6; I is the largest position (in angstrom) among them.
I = 5787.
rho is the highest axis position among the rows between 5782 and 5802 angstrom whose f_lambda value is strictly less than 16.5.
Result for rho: 5799 angstrom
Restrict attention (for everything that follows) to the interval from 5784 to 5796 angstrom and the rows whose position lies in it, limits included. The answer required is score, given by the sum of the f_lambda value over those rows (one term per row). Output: 96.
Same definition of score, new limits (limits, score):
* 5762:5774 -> 88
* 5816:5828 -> 113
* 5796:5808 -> 109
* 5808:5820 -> 117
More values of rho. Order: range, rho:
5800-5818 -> 5817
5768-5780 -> 5779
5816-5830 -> 5829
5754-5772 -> 5771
